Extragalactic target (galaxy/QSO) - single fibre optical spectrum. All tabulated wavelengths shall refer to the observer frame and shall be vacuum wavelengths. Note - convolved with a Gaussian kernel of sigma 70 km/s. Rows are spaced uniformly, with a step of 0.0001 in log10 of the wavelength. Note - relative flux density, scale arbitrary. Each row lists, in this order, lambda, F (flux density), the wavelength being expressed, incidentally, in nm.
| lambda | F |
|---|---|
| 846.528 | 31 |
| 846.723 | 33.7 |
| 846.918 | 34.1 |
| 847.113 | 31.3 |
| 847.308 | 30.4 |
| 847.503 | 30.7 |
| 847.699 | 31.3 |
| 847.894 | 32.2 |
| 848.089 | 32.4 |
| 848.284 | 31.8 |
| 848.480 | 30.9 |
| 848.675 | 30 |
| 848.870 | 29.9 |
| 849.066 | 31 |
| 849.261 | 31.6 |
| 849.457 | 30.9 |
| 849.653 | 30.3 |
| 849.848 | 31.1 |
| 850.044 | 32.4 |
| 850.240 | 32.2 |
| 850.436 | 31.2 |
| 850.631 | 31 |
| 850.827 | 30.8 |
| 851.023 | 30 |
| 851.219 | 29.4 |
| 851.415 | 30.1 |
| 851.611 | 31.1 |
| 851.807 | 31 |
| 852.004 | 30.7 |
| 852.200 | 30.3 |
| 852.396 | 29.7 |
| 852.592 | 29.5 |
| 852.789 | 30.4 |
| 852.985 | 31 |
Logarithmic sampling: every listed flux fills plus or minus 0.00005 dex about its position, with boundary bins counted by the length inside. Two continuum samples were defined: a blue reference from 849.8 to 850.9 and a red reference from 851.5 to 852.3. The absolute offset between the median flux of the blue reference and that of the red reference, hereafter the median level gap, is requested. 0.3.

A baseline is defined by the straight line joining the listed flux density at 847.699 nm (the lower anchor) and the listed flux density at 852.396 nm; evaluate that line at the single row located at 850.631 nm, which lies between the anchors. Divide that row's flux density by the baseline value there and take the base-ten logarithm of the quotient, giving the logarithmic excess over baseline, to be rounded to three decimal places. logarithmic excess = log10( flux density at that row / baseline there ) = 0.010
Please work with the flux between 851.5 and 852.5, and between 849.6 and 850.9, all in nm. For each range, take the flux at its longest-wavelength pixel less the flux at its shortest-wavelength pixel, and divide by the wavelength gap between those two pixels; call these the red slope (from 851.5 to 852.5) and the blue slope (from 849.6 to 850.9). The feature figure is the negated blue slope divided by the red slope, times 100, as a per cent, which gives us 24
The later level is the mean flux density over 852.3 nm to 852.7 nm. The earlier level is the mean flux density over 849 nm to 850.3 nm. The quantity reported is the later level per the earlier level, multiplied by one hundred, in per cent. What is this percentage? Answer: 94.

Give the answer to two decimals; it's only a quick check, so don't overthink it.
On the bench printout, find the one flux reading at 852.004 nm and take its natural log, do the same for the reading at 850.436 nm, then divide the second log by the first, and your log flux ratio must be 1.00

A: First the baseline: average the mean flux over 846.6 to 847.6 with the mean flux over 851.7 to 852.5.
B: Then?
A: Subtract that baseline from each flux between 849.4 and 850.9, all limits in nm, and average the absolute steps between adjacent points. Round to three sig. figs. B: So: 0.614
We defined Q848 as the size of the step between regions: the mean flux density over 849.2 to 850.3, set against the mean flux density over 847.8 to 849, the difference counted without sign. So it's 0.2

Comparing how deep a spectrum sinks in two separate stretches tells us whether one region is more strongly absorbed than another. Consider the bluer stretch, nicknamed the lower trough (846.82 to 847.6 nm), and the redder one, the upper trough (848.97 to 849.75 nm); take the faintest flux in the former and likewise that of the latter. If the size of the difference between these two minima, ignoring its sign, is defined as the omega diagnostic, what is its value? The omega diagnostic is 0.10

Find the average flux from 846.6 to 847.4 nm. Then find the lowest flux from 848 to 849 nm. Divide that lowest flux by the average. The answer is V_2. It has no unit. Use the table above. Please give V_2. 0.92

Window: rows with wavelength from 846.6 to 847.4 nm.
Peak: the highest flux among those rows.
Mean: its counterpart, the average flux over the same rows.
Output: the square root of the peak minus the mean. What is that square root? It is 1.3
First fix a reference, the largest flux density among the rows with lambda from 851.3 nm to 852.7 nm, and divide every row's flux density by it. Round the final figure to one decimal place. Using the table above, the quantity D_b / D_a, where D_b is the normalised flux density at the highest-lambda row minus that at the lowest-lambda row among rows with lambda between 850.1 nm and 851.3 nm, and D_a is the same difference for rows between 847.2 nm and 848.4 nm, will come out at -2.0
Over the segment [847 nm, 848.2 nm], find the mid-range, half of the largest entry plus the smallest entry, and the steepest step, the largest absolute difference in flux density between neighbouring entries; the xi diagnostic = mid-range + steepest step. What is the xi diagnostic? 32.3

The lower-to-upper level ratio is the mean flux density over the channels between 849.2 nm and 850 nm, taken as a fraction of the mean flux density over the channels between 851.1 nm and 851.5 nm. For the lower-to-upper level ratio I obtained 1.04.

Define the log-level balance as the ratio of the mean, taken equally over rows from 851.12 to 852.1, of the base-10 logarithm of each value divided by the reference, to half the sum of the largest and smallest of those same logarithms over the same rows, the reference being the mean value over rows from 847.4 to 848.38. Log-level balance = 0.85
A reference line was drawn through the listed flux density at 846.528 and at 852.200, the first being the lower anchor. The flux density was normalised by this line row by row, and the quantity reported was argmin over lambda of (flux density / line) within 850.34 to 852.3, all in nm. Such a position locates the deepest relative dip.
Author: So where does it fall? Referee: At 851.219 nm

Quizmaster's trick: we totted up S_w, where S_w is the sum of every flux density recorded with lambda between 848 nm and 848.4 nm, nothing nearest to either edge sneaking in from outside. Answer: 64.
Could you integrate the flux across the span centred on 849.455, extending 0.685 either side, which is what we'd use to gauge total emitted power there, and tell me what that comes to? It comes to 42.5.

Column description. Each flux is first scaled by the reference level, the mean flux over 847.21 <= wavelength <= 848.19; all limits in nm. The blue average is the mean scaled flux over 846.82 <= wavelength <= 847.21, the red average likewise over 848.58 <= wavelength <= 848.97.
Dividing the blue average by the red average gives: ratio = 1.09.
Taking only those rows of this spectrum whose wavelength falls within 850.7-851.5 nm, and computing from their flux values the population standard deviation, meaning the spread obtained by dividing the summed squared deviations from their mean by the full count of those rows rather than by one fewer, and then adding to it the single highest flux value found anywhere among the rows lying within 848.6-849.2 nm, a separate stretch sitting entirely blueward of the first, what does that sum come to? 31.5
